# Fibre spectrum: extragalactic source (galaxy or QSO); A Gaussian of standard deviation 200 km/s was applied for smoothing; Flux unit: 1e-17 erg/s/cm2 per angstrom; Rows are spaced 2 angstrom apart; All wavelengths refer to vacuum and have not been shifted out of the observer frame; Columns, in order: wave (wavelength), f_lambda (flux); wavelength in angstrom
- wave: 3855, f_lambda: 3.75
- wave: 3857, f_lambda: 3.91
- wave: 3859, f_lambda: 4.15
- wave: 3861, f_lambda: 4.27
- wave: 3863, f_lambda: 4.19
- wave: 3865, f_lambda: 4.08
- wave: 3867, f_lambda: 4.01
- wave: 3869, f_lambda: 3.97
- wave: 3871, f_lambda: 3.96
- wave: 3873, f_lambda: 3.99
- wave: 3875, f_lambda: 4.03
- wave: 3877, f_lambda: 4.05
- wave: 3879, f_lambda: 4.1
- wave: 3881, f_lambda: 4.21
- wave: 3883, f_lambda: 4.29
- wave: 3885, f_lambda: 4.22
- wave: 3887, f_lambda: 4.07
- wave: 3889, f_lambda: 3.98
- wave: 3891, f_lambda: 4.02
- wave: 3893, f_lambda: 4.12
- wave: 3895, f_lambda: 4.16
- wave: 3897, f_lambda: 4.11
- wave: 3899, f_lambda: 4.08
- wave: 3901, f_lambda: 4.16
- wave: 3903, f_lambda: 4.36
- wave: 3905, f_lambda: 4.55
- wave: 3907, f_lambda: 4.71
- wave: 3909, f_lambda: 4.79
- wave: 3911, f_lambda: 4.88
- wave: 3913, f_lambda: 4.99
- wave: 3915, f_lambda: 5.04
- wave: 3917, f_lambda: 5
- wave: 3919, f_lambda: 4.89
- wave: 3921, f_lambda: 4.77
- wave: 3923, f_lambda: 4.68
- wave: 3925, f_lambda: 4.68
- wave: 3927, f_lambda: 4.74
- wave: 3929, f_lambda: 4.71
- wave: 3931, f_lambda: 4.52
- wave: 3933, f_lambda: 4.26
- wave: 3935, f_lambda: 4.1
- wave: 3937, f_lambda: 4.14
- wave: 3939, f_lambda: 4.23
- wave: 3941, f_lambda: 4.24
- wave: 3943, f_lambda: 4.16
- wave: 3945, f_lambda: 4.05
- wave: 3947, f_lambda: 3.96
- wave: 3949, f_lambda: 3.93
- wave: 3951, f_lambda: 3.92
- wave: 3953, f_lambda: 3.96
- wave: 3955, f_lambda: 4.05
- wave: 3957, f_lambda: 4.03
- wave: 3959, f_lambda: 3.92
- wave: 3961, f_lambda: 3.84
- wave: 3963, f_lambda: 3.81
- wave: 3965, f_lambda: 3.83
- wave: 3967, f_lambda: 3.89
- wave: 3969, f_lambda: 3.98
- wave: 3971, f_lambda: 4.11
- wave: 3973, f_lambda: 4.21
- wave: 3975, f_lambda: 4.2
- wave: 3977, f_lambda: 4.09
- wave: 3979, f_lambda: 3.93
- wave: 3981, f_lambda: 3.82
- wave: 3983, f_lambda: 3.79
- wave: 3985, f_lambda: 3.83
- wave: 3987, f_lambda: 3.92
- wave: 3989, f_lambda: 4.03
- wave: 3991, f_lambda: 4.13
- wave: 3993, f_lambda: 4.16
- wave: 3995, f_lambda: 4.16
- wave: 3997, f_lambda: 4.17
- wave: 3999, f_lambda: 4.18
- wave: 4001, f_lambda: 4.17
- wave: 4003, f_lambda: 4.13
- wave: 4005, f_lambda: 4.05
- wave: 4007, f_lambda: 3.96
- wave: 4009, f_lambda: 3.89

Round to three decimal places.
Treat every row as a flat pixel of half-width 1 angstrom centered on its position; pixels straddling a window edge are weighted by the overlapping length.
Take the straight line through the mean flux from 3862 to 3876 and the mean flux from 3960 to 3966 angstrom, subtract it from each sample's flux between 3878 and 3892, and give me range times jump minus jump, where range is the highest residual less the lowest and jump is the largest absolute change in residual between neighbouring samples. -0.102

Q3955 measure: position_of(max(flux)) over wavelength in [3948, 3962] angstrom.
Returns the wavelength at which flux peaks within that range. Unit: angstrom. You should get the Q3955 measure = 3955 angstrom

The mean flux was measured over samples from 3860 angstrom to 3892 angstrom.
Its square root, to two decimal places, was 2.02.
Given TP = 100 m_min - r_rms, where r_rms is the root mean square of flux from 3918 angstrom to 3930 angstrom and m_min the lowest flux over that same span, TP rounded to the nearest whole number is 463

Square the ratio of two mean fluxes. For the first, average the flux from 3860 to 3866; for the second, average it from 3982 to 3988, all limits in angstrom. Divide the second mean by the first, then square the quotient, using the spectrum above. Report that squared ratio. 0.85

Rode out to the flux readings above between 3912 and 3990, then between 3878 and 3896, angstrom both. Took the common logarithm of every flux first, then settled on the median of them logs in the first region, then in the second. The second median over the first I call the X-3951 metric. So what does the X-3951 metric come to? 1.01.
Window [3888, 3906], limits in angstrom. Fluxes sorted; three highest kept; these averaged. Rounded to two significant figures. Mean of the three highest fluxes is 4.4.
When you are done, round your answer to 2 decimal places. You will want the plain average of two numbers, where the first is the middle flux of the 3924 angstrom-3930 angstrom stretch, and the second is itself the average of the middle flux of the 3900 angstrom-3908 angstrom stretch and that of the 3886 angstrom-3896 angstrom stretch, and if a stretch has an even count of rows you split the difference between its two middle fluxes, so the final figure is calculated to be 4.49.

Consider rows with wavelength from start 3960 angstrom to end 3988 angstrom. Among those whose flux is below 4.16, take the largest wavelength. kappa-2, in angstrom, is 3987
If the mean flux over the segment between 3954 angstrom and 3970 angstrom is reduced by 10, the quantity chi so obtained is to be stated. -6.1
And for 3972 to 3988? -6.0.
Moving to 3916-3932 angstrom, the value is -5.3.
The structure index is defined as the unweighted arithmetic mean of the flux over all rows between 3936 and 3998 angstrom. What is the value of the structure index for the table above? 4.02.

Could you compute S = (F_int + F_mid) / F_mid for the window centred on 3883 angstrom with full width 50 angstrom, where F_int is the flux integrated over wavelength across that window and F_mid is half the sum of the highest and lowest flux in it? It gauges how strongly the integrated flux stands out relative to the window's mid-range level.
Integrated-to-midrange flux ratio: 49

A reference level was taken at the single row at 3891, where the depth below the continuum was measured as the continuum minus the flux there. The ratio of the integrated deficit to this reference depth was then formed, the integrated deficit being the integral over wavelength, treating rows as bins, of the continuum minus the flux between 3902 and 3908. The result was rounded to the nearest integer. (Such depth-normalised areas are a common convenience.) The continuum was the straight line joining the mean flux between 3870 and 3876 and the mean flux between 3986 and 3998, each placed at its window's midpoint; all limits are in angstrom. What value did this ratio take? 276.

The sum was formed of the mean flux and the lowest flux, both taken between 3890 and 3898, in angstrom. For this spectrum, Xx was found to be 8.1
